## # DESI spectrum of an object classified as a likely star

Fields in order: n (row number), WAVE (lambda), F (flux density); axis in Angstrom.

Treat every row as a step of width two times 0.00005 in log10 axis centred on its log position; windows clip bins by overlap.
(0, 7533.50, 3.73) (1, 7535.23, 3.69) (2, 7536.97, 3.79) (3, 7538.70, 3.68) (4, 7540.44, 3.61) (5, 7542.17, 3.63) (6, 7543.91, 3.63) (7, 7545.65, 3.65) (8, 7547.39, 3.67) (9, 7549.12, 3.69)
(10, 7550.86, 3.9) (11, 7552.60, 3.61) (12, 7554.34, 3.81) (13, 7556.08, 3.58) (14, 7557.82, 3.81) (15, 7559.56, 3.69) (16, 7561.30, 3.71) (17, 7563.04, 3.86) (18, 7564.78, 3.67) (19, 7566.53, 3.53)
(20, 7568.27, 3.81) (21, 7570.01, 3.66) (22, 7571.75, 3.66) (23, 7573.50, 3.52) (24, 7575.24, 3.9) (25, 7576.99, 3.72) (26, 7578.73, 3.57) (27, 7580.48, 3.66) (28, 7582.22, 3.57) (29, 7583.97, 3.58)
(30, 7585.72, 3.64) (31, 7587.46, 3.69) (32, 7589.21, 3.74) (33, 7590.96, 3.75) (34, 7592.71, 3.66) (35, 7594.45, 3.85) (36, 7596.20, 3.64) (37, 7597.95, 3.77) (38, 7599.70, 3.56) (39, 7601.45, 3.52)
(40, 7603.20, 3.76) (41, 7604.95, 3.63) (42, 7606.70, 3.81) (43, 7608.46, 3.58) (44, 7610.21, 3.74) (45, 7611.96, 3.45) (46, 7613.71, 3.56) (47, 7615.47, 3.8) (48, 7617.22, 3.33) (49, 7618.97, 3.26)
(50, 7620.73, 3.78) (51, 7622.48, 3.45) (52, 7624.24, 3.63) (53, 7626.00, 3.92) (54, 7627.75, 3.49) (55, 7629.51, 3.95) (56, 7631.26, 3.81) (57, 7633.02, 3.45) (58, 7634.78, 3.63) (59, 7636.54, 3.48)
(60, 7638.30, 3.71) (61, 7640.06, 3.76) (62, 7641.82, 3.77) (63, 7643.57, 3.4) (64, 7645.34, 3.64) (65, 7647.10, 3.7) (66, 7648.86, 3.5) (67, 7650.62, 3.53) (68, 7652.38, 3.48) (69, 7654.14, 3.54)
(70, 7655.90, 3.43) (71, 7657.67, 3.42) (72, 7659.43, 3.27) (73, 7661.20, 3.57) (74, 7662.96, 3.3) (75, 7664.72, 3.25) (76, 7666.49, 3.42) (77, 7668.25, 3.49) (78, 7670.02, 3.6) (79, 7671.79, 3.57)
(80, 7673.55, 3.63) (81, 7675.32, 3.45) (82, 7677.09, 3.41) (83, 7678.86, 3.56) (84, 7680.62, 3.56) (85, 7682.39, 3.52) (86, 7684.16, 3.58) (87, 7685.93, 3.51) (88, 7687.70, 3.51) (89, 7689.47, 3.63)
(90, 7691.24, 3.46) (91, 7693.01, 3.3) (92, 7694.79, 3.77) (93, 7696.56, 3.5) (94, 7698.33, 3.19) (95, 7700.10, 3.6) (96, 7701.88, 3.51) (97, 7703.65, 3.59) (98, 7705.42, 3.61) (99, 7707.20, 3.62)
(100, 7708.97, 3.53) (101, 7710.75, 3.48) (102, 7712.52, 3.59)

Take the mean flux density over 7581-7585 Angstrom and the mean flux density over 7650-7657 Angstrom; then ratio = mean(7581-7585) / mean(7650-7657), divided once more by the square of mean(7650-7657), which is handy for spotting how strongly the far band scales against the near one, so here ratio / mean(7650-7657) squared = 0.084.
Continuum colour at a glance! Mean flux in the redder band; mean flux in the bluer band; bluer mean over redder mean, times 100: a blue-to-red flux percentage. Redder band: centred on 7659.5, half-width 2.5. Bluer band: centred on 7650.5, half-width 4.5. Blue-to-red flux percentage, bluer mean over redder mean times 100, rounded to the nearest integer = 104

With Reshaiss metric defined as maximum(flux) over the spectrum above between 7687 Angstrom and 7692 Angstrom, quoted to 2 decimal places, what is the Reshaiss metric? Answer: 3.63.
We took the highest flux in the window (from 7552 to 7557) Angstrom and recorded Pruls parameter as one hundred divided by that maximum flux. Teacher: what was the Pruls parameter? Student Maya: 26.2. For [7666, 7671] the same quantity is 27.8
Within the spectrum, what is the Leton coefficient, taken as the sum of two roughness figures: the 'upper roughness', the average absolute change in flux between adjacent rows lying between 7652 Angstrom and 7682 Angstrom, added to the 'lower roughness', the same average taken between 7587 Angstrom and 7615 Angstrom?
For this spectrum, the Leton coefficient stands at 0.26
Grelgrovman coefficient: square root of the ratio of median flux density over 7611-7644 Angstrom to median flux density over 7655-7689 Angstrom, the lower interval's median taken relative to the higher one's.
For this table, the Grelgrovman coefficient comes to 1.02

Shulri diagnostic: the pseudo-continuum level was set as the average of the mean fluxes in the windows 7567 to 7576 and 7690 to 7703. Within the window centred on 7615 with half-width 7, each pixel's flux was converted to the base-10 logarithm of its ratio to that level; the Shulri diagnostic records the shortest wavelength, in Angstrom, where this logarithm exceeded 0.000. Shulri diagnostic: 7610.21 Angstrom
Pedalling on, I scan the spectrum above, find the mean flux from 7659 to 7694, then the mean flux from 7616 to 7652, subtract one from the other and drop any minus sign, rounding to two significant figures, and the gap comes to 0.13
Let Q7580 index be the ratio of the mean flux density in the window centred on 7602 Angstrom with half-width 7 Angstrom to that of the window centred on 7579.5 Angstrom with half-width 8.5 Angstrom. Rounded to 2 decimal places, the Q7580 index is 1.00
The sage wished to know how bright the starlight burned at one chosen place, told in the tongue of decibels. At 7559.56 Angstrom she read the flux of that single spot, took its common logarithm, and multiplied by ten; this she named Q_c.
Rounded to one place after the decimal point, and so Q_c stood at 5.7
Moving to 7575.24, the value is 5.9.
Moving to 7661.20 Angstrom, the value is 5.5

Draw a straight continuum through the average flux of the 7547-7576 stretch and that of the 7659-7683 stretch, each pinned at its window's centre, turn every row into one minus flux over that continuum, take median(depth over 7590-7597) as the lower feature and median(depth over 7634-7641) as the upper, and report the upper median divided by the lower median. 2.1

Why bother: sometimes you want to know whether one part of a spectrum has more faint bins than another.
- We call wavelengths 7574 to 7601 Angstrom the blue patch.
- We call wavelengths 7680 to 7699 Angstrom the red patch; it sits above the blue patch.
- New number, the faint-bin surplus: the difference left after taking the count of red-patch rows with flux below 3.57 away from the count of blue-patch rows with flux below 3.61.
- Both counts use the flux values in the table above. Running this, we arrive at -4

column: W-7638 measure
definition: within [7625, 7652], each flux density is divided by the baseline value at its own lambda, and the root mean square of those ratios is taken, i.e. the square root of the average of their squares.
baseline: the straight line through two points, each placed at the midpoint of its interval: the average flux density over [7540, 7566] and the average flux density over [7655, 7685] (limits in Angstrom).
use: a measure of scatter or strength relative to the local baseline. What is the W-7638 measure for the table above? 1.03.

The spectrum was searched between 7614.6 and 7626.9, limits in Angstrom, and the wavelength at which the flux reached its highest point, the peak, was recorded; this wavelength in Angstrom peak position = 7626.00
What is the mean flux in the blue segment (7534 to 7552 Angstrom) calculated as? 3.69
